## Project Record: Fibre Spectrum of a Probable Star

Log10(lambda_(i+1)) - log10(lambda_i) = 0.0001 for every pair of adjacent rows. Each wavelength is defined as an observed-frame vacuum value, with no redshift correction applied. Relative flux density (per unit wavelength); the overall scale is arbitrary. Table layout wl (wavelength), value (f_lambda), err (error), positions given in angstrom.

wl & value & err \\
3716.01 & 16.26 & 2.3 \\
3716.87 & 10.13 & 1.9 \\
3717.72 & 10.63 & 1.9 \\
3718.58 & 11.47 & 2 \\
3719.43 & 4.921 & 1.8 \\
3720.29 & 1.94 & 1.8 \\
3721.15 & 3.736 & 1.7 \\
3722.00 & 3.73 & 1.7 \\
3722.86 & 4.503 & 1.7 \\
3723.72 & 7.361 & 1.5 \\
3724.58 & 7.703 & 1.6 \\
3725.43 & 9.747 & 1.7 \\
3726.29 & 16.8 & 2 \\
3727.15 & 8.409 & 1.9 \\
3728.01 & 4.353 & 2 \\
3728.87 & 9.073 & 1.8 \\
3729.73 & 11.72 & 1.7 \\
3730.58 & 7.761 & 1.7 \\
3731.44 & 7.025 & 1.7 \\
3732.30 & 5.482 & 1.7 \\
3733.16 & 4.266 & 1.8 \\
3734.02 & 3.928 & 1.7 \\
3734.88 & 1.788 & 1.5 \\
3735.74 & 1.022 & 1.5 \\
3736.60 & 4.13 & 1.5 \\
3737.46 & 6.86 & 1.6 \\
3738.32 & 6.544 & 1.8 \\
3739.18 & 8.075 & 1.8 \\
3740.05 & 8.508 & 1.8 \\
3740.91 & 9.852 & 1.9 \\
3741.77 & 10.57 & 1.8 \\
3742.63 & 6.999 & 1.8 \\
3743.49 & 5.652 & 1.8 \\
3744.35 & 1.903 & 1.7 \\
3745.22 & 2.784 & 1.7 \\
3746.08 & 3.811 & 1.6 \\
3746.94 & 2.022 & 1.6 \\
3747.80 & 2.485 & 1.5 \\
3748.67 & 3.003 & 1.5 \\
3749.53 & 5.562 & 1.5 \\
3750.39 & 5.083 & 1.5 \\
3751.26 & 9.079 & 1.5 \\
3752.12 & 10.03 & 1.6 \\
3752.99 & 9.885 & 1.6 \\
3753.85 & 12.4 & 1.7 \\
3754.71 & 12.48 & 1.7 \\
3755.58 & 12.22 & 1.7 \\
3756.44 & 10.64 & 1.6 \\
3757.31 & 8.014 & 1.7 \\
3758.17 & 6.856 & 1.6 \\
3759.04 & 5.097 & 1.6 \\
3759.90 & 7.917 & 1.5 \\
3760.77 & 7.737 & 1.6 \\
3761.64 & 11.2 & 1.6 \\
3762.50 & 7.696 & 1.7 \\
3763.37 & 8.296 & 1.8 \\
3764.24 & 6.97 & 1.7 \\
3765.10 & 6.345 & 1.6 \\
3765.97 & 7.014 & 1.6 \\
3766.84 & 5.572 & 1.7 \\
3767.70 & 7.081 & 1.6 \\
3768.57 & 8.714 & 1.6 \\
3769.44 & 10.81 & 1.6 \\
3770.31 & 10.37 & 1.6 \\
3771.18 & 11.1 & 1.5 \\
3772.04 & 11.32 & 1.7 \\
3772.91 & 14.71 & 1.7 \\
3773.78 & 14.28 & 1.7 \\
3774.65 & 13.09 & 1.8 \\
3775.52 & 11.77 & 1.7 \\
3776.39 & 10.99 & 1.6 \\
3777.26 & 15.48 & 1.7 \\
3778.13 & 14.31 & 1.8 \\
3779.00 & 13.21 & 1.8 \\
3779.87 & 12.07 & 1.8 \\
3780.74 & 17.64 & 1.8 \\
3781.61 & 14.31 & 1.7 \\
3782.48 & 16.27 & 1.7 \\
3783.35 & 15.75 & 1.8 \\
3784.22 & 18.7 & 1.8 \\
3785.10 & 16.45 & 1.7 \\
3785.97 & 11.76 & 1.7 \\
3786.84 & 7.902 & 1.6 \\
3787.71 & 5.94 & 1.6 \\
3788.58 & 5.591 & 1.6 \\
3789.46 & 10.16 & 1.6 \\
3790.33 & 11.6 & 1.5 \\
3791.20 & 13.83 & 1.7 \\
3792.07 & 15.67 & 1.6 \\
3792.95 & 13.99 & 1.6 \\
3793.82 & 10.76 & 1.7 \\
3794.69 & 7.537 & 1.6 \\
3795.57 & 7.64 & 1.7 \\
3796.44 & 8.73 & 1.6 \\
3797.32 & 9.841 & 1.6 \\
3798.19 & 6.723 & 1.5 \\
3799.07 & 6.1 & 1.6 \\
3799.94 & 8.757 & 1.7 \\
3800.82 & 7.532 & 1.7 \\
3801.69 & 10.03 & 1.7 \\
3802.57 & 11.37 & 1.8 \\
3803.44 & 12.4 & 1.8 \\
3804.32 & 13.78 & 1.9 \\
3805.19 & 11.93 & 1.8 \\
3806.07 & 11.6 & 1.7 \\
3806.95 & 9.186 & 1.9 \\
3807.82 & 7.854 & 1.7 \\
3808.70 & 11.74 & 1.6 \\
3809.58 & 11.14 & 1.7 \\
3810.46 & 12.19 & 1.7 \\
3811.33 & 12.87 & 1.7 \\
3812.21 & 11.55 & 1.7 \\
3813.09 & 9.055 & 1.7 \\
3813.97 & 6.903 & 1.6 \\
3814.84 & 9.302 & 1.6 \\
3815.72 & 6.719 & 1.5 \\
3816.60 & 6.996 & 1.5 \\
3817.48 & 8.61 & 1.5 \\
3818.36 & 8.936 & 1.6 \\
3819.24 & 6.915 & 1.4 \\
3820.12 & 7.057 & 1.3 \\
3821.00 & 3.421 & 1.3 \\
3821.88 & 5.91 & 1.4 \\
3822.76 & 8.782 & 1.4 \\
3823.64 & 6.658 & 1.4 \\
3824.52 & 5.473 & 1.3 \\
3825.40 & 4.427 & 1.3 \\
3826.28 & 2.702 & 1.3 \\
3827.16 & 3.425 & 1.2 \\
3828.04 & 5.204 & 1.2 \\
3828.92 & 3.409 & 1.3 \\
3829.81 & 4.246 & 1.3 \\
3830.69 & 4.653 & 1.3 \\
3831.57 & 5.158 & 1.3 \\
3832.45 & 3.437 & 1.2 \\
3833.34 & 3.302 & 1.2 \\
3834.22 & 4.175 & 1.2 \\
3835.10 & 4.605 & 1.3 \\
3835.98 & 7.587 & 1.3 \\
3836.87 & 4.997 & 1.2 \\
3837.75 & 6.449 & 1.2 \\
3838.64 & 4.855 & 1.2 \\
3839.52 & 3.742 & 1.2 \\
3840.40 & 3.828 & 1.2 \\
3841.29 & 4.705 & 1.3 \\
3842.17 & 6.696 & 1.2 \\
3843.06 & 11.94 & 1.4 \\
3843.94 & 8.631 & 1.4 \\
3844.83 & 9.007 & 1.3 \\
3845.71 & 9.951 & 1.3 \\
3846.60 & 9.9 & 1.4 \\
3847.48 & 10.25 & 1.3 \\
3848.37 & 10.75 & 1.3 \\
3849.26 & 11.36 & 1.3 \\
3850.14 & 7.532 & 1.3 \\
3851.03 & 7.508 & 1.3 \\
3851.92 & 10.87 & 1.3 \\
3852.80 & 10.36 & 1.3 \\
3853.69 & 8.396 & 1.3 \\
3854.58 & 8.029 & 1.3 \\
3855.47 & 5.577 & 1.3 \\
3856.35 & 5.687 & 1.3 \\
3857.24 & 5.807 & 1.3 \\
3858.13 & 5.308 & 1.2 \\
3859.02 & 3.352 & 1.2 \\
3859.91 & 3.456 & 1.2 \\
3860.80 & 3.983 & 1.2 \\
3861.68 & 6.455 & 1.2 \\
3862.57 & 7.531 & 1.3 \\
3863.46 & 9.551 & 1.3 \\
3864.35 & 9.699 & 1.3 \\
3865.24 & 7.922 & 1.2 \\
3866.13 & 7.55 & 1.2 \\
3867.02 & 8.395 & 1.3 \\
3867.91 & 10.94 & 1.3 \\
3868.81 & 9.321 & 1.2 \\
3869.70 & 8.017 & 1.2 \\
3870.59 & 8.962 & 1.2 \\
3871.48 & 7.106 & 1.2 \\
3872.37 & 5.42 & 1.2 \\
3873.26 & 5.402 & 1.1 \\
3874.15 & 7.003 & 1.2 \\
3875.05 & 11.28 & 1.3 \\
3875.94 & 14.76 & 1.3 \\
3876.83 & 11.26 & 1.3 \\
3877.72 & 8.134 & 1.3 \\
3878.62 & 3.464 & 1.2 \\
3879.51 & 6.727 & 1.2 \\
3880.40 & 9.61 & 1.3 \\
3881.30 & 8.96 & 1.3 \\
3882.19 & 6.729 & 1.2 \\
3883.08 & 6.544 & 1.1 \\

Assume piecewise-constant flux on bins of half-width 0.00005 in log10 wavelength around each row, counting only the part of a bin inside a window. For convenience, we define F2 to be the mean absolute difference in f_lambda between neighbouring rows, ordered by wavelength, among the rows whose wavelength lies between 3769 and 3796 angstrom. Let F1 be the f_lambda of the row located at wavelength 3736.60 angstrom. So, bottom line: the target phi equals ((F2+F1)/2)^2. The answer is 10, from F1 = 4.13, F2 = 2.1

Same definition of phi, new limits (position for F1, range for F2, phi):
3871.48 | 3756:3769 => 19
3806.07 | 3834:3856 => 43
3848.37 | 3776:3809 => 42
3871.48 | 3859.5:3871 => 18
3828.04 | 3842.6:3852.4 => 11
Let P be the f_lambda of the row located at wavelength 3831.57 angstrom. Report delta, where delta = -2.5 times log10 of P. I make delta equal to -1.8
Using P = 5.158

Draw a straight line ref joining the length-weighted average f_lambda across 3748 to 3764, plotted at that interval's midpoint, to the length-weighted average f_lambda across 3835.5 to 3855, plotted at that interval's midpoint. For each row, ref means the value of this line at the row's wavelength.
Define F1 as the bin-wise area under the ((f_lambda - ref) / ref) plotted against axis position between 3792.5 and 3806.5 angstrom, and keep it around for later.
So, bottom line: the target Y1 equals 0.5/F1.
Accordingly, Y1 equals 0.17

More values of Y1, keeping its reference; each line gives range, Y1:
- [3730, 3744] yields -0.13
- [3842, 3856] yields 0.25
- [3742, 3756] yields -0.17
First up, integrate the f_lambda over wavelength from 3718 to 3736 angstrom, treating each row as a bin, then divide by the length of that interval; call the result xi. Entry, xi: 6.6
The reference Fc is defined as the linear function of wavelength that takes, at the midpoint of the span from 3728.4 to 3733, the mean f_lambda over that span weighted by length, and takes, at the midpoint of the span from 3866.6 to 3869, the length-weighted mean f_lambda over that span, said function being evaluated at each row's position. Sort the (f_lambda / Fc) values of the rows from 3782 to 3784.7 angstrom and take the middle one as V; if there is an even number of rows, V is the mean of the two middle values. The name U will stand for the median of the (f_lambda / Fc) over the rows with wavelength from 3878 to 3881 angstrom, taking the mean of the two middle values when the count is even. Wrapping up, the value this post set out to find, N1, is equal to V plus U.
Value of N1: 2.6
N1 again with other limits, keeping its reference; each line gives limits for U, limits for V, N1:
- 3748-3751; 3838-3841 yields 1.0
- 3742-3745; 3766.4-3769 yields 1.5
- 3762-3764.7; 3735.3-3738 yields 1.4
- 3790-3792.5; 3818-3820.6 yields 2.4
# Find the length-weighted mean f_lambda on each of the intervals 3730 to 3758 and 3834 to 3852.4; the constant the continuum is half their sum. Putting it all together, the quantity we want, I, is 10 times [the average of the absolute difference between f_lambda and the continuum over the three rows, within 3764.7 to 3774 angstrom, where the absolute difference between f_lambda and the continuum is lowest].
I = 3.0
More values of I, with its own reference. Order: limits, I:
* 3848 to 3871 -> 4.1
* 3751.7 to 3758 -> 21.9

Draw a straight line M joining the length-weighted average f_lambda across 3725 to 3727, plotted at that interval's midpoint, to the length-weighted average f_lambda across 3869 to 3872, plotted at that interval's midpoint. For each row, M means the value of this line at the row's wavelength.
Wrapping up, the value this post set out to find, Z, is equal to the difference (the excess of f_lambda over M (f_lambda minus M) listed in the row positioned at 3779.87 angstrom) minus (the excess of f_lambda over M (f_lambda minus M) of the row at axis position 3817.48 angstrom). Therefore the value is 2.3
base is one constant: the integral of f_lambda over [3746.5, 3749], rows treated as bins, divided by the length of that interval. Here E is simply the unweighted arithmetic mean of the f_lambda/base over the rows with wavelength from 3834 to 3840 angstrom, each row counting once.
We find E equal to 2.1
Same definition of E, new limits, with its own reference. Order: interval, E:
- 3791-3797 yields 4.5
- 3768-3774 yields 4.7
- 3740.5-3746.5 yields 2.4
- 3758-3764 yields 3.1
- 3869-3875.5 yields 3.1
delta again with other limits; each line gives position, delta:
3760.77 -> -2.2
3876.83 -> -2.6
